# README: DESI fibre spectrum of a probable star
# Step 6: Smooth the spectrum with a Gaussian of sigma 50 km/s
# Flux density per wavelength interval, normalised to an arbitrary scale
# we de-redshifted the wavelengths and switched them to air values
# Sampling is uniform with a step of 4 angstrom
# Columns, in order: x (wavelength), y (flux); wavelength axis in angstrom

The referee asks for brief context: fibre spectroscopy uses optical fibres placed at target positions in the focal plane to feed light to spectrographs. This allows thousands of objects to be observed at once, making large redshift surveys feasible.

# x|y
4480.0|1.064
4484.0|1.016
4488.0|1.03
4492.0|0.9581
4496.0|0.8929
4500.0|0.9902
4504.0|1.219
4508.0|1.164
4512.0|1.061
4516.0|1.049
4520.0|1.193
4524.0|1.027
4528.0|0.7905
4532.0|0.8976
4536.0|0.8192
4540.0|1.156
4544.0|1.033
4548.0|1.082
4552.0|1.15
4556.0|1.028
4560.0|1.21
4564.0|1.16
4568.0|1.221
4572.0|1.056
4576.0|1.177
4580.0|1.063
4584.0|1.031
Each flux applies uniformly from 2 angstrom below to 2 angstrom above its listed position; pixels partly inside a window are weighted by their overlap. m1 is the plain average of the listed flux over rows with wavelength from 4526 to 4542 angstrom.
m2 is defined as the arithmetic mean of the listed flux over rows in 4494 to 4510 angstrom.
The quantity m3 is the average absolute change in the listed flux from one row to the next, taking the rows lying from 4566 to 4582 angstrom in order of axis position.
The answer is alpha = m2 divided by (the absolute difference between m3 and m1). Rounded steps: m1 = 0.92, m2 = 1.07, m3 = 0.13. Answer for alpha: 1.36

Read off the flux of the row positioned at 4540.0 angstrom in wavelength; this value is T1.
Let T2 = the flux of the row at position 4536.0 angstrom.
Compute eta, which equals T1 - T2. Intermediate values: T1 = 1.156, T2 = 0.8192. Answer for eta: 0.3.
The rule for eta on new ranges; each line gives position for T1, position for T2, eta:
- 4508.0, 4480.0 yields 0.1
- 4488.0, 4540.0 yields -0.1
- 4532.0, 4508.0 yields -0.3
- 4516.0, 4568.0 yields -0.2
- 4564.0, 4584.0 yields 0.1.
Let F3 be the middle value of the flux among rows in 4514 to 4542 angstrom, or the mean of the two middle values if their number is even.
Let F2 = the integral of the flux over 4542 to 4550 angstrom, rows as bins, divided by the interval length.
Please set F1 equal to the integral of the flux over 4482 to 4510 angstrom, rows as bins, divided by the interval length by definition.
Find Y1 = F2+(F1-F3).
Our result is 1.07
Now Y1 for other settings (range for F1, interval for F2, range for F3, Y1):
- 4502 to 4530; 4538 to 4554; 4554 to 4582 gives 1.02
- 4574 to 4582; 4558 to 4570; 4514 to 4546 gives 1.29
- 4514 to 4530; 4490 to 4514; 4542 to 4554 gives 0.98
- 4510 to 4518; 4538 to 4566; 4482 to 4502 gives 1.18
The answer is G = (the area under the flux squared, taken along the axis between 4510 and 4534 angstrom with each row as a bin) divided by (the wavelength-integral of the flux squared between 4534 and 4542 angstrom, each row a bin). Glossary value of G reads 3.1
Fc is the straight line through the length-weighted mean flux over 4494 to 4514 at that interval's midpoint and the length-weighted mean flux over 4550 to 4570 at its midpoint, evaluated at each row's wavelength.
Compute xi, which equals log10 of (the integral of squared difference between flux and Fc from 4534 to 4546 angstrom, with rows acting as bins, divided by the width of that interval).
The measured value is -1.5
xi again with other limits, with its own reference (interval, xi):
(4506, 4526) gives -2.3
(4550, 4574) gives -2.2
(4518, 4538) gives -1.3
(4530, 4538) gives -1.2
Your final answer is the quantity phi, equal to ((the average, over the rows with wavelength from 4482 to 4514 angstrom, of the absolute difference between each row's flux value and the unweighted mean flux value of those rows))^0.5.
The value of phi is 0.283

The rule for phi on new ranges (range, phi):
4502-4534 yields 0.330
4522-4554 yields 0.345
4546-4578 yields 0.245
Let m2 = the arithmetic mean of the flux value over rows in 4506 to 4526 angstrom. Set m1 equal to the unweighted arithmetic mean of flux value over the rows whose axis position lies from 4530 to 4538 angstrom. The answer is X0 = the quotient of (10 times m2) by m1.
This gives 12.8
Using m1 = 0.86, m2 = 1.10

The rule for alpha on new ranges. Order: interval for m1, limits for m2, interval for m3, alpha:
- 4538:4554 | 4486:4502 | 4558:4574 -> 0.96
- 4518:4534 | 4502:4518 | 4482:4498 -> 1.21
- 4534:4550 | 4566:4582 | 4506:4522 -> 1.21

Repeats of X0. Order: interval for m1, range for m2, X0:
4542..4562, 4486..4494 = 9.0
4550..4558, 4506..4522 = 10.3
